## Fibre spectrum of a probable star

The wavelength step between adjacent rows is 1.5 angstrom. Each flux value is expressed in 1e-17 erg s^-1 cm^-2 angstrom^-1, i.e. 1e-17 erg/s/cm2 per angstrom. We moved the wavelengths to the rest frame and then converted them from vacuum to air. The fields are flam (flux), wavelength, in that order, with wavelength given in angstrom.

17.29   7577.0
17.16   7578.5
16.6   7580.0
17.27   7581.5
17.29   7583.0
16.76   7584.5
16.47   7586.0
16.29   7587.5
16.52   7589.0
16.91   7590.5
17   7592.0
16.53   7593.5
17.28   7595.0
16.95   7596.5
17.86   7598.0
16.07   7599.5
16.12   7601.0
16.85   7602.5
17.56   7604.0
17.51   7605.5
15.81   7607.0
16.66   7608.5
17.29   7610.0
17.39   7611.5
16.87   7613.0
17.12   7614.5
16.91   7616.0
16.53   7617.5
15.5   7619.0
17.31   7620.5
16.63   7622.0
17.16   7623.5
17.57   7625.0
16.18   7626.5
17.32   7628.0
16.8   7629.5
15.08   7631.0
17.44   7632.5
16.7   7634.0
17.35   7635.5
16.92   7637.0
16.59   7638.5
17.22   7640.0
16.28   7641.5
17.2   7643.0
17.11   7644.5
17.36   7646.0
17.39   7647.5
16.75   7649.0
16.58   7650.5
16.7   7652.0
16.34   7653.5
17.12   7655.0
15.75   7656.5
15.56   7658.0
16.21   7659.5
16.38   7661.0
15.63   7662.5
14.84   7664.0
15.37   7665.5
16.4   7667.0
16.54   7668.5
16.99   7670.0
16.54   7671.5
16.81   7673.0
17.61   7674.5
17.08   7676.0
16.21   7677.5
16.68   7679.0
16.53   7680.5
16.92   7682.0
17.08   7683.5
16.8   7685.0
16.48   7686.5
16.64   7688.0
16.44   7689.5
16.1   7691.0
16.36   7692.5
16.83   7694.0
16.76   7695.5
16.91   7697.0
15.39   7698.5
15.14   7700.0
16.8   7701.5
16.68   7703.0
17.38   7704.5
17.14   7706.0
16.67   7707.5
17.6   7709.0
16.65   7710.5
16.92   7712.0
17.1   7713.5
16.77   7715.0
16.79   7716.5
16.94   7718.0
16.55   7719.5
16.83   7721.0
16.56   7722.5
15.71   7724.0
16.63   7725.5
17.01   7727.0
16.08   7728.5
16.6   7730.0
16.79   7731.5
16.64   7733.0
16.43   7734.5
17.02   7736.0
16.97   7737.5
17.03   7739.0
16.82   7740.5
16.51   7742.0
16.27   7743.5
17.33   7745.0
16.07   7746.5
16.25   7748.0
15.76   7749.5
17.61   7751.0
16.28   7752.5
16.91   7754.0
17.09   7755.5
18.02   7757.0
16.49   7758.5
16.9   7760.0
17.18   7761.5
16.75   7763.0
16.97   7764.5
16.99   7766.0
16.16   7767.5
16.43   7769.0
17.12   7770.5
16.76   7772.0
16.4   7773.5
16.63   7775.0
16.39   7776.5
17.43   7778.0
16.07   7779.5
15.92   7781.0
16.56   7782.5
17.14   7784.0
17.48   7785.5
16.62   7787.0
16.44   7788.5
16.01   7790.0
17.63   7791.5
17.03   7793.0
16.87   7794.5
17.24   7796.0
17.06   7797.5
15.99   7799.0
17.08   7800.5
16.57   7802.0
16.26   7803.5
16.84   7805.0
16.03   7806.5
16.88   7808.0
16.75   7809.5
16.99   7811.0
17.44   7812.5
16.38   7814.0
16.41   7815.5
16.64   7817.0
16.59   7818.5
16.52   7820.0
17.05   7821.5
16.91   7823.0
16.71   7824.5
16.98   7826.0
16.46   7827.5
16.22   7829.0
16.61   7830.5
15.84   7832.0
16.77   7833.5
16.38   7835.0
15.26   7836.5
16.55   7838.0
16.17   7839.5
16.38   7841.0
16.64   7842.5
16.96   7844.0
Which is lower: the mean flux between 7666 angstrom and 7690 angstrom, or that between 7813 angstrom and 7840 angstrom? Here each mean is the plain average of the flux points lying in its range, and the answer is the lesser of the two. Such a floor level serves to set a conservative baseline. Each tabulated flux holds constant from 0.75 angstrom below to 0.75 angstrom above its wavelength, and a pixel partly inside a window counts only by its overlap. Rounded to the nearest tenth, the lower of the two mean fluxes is 16.5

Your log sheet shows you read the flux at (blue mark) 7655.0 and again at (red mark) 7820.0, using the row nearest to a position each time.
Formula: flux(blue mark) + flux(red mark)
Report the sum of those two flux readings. 33.6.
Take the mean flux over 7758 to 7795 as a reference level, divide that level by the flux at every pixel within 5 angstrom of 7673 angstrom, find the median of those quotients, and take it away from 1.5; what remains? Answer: 0.504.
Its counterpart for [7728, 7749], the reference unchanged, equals 0.493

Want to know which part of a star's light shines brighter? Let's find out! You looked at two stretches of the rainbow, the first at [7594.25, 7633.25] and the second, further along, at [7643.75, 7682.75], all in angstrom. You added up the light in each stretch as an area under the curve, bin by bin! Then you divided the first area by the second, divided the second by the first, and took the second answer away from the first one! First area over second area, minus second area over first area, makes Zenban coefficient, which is 0.04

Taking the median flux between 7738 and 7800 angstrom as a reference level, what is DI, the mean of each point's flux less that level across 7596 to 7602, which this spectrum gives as 0.0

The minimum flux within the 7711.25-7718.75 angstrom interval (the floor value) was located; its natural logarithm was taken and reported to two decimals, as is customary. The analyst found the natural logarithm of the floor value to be 2.82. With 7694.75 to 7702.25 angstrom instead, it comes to 2.72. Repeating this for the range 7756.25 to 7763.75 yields 2.80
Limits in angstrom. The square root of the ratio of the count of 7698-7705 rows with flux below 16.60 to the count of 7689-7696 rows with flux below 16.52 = 0.82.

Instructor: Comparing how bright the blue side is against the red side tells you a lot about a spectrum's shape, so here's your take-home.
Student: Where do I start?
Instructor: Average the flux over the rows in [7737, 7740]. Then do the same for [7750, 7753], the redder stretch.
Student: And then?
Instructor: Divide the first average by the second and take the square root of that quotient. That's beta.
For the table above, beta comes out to 1.00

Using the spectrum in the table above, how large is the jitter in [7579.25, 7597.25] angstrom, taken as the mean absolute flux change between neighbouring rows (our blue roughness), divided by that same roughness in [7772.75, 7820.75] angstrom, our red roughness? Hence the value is 0.7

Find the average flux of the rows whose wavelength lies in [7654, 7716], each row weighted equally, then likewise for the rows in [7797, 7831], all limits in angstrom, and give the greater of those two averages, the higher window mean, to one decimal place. 16.7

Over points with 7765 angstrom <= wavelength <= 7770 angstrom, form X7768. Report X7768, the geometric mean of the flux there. 16.5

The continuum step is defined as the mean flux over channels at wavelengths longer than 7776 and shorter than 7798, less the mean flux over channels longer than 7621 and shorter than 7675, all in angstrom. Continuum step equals 0.17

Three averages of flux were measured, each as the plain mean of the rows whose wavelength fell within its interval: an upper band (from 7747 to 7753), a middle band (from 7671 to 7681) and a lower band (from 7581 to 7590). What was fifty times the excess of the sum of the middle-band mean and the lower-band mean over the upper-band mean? 854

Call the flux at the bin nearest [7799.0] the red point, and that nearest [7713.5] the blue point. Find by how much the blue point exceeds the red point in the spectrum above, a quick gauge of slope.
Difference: 1.1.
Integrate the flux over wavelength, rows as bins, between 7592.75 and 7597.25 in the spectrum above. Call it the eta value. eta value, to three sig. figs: 76.1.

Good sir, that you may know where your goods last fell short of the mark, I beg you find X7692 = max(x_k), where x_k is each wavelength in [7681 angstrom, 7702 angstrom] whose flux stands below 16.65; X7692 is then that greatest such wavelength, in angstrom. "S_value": 7700.0 angstrom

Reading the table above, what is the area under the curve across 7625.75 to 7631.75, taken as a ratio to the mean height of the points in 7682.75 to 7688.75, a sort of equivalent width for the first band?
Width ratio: 5.85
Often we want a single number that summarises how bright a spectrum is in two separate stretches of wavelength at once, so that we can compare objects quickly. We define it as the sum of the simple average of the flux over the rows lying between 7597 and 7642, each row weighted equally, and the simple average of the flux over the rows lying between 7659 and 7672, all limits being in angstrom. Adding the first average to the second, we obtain 32.9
